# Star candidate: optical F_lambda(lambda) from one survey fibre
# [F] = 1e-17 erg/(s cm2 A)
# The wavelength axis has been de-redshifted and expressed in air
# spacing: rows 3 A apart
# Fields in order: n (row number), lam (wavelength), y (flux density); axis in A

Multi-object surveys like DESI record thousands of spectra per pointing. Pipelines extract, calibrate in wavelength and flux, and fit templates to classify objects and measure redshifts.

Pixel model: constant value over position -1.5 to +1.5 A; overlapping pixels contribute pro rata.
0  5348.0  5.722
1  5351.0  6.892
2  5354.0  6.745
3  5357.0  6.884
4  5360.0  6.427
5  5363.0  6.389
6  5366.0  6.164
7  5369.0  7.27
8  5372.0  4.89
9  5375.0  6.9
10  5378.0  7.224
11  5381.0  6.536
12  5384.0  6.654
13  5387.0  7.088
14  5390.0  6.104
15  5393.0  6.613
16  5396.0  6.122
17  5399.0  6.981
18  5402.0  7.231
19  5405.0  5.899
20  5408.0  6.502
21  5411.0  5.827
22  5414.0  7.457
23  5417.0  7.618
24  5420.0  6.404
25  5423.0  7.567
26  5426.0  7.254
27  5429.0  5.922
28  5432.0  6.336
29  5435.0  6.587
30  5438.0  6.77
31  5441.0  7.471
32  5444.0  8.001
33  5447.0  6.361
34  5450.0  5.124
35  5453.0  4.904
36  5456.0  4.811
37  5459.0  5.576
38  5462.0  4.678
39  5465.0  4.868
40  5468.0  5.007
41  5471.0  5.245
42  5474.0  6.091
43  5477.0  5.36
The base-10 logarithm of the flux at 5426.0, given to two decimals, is 0.86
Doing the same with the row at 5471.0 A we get 0.72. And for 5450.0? 0.71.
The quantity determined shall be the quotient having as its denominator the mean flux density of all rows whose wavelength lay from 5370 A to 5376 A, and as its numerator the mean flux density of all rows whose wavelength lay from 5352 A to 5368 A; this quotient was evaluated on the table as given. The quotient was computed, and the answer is 1.11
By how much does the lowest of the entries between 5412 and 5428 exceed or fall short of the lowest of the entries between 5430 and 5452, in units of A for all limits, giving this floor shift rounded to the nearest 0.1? 1.3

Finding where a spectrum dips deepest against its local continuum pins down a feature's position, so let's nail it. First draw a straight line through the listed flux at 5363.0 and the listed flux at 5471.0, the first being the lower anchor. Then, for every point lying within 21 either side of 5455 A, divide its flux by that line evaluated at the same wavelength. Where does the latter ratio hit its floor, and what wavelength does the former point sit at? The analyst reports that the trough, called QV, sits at 5462.0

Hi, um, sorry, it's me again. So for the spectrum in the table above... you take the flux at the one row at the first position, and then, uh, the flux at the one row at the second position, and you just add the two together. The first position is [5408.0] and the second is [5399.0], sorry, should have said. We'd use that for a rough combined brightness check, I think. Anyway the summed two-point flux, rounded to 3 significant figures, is 13.5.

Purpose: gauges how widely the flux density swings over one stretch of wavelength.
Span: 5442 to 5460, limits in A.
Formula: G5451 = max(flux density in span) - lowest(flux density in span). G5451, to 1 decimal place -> 3.2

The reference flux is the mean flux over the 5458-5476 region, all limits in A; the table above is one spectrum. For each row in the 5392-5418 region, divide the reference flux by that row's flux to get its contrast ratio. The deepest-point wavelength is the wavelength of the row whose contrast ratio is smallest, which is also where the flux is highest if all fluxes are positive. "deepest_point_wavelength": 5417.0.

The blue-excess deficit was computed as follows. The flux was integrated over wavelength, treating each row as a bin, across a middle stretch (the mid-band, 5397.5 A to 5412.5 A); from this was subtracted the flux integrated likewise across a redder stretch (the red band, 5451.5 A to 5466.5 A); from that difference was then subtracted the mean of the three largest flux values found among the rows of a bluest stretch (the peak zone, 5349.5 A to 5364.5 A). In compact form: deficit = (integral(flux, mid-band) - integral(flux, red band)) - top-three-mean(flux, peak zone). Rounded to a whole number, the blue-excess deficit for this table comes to 16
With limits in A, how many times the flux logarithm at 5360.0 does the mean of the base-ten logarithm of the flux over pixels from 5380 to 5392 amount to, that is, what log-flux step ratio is 1.01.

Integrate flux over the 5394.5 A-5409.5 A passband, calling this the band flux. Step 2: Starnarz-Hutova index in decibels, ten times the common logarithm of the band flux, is 19.9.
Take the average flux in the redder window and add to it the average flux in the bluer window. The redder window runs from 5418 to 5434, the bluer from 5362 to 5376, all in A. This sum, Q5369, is 13.0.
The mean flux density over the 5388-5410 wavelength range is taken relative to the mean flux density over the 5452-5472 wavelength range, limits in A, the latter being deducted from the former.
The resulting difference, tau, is 1.5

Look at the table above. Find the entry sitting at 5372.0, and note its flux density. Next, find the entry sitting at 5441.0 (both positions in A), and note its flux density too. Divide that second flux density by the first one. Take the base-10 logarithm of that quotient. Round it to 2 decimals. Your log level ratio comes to 0.18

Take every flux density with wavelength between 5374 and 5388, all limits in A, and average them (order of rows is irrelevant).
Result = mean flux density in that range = 6.9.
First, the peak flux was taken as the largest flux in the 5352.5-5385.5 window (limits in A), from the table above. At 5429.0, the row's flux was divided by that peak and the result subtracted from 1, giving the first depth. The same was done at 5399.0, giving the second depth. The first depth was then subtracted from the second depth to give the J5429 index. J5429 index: -0.15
